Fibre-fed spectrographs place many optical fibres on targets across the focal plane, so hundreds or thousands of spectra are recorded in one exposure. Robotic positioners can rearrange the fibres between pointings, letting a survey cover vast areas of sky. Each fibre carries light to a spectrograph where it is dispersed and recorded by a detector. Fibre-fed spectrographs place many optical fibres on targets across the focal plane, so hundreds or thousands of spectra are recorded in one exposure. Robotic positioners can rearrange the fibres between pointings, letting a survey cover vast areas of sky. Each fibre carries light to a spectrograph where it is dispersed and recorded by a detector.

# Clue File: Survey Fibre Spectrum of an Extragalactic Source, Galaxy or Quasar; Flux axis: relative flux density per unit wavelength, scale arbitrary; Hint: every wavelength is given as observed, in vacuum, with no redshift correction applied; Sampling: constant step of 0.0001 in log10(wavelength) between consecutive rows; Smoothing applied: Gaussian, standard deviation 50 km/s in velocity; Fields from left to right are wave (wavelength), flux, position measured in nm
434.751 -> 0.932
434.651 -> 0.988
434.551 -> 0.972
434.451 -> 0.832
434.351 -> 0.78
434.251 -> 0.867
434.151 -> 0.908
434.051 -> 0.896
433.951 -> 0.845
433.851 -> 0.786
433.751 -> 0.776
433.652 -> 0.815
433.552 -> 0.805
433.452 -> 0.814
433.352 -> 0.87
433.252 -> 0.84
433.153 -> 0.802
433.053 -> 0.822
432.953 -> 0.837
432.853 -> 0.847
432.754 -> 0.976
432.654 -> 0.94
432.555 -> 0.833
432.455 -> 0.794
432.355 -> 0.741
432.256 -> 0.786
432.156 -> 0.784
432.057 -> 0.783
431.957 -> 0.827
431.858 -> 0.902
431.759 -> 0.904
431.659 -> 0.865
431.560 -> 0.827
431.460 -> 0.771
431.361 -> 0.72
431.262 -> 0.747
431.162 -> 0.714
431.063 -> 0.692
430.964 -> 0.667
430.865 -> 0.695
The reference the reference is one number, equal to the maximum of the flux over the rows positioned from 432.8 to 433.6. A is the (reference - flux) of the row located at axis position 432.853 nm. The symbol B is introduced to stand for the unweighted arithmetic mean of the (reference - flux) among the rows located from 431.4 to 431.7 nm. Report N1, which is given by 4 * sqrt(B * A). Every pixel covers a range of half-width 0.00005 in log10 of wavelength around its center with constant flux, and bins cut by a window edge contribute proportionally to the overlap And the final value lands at 0.13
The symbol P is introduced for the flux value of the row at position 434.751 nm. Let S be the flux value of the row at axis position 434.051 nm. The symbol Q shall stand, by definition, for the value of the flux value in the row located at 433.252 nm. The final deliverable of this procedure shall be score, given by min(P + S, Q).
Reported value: 0.84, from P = 0.932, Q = 0.84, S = 0.896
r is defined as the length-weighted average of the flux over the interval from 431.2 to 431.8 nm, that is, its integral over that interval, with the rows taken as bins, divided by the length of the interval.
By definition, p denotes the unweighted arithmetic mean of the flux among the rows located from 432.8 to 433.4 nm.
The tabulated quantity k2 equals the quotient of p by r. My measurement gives 1.04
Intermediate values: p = 0.836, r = 0.80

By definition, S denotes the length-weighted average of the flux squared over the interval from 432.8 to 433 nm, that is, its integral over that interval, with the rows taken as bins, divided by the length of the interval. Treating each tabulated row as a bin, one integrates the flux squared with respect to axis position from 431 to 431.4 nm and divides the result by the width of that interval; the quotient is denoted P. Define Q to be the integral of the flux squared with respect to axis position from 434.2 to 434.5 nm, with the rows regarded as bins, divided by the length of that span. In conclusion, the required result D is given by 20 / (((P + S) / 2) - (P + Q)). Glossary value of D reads -34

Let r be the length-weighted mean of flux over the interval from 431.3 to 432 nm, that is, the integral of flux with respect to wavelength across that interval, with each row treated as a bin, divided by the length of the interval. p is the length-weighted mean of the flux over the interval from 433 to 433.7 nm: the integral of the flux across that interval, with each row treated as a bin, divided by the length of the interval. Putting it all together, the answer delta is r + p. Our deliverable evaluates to 1.65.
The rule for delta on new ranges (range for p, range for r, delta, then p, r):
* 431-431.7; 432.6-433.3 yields 1.63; 0.759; 0.867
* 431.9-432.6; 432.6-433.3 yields 1.66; 0.793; 0.867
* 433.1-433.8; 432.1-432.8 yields 1.65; 0.818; 0.835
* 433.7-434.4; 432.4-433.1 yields 1.70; 0.838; 0.863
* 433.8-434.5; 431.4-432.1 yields 1.68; 0.844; 0.838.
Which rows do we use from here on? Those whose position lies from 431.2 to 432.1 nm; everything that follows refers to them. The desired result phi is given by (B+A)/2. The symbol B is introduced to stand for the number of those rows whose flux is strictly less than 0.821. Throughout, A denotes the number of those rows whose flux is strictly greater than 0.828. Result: 3.50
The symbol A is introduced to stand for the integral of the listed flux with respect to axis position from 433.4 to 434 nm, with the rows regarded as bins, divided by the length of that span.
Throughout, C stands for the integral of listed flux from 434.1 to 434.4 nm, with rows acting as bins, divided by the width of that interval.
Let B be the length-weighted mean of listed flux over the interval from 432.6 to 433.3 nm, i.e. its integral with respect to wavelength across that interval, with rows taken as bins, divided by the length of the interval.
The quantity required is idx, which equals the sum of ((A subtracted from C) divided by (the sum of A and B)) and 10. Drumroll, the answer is 10.0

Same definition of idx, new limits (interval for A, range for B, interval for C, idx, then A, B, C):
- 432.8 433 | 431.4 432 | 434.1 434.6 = 10.0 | 0.846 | 0.848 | 0.872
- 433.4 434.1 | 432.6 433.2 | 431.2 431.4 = 9.9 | 0.820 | 0.871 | 0.732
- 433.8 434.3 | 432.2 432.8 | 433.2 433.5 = 10.0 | 0.860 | 0.843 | 0.842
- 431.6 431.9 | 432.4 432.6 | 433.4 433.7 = 10.0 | 0.889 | 0.808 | 0.810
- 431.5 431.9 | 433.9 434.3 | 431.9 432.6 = 10.0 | 0.871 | 0.878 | 0.793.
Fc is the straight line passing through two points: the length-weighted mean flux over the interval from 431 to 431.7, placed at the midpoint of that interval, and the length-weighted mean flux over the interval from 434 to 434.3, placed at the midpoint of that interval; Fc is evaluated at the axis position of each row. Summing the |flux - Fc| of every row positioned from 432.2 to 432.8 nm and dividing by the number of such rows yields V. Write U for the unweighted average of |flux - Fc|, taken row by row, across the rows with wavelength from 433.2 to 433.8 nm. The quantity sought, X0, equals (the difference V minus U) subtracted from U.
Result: 0.027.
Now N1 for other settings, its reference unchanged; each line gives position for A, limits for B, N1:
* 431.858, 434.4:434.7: 0.18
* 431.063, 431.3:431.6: 0.53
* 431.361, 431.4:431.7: 0.34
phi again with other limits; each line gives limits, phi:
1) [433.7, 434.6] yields 4.50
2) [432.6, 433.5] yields 4.00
